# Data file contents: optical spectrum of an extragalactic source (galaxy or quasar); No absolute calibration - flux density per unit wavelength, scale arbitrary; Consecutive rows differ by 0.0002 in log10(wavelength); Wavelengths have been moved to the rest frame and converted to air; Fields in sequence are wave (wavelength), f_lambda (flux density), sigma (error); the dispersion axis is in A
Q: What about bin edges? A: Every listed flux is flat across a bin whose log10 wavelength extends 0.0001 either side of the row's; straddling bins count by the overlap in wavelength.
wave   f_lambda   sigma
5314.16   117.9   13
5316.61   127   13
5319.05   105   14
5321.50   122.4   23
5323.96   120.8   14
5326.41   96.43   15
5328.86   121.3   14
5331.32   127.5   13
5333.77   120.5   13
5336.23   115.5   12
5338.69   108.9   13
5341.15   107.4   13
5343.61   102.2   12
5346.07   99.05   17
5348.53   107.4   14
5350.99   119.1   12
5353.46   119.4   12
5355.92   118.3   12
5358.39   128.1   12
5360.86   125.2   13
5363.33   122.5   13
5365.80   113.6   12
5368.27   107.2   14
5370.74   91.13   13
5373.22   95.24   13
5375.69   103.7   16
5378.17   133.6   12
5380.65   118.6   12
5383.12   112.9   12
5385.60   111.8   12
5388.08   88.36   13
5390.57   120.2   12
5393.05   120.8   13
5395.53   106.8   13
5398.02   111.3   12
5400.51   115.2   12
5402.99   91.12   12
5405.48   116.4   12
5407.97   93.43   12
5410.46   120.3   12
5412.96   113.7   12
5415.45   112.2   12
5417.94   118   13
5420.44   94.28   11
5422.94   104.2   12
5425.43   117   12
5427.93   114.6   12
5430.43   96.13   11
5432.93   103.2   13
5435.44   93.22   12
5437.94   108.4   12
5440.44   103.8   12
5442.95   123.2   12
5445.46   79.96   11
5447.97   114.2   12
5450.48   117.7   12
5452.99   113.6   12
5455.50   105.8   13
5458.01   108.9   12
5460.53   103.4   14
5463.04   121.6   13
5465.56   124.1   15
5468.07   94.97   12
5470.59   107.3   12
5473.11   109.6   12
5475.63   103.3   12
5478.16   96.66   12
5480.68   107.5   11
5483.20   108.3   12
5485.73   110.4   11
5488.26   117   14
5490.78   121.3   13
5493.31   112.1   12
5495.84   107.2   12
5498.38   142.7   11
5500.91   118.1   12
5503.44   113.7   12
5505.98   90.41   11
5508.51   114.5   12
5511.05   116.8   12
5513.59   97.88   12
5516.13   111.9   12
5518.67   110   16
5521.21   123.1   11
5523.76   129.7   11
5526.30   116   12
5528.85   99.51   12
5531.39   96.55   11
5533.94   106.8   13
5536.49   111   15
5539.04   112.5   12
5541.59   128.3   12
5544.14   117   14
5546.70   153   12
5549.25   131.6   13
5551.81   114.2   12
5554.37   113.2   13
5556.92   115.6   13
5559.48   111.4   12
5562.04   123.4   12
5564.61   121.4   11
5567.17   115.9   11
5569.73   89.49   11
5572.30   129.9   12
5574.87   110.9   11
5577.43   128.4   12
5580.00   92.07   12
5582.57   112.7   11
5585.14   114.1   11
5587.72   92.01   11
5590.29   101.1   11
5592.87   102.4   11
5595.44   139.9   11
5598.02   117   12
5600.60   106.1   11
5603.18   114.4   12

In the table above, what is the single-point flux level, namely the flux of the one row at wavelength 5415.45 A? 112.2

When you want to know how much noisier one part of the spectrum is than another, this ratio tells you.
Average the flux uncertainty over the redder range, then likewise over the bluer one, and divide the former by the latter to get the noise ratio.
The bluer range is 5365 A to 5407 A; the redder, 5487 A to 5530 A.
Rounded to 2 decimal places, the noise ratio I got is 0.96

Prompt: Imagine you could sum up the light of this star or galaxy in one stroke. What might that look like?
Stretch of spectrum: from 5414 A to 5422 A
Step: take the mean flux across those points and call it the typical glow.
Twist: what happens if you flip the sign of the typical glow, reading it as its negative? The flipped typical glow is -108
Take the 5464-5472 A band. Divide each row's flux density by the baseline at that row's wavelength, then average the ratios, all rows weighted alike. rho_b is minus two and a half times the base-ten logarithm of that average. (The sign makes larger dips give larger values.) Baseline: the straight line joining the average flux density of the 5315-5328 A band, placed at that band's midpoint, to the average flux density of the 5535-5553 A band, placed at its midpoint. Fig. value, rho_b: 0.11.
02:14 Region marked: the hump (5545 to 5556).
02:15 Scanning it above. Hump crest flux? 153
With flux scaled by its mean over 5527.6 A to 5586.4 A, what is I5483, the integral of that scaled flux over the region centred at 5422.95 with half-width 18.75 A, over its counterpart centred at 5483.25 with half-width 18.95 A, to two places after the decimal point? 0.95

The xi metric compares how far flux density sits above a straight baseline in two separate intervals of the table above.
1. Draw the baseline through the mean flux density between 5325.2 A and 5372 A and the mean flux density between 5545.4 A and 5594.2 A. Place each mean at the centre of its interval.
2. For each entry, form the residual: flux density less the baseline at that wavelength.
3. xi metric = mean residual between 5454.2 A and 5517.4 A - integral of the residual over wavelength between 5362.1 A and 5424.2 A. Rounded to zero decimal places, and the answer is 243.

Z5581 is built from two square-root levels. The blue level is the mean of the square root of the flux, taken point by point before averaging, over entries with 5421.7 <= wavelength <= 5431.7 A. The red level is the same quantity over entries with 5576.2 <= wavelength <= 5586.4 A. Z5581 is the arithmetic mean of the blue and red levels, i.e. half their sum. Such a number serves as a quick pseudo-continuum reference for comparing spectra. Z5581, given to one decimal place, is 10.5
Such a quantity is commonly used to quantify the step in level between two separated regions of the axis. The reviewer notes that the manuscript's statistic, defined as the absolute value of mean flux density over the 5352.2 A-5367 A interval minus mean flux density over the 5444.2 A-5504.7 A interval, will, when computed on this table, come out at 10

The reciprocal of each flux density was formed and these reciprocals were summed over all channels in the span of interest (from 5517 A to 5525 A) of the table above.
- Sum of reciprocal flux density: 0.0249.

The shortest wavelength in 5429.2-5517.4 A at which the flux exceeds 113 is 5442.95 A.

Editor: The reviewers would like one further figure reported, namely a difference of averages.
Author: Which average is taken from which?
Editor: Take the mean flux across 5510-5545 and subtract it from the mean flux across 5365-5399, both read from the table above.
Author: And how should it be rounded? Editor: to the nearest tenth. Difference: -3.0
